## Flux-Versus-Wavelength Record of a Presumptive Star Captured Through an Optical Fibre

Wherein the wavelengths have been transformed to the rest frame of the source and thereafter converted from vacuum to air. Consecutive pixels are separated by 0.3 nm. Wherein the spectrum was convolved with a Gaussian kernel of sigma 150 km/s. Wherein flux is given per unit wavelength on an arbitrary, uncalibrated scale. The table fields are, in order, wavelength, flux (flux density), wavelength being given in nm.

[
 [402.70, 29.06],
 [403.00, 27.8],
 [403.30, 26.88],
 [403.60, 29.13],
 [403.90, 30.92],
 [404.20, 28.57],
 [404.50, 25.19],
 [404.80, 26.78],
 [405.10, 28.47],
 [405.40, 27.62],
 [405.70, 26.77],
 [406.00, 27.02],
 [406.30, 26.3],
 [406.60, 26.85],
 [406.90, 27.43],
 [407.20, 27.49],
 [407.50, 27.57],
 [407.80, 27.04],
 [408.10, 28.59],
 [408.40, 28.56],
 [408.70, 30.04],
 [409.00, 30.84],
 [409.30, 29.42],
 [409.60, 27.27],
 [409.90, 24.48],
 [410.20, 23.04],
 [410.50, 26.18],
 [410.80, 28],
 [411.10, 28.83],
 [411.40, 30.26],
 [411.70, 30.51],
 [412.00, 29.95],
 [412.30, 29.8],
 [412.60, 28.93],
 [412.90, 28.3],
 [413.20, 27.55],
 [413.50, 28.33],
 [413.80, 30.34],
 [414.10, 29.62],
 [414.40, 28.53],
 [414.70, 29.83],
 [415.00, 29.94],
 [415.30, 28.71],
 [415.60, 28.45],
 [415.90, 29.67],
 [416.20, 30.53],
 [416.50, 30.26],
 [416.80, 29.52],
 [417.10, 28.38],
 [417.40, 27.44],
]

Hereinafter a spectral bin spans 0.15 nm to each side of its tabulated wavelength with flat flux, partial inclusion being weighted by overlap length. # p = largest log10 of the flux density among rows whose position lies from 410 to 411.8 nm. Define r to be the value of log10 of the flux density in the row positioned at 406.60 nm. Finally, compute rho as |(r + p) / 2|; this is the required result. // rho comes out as 1.46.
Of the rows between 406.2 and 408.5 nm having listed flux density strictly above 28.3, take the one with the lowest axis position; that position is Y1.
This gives 408.10 nm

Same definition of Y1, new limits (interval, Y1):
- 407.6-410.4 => 408.10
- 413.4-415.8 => 413.50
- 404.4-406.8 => 405.10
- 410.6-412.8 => 411.10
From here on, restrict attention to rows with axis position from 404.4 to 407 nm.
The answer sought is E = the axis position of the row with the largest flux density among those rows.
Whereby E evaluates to 405.10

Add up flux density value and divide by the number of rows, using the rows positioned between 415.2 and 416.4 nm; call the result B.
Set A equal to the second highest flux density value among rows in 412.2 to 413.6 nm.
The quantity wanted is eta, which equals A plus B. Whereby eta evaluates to 58.3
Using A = 28.93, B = 29.3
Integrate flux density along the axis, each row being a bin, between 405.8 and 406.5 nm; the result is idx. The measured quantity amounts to 18.7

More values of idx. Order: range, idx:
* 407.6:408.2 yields 16.6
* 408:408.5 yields 14.3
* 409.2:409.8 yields 16.8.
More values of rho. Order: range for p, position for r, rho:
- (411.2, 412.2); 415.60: 1.47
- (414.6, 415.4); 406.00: 1.45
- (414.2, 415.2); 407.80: 1.45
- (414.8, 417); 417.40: 1.46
